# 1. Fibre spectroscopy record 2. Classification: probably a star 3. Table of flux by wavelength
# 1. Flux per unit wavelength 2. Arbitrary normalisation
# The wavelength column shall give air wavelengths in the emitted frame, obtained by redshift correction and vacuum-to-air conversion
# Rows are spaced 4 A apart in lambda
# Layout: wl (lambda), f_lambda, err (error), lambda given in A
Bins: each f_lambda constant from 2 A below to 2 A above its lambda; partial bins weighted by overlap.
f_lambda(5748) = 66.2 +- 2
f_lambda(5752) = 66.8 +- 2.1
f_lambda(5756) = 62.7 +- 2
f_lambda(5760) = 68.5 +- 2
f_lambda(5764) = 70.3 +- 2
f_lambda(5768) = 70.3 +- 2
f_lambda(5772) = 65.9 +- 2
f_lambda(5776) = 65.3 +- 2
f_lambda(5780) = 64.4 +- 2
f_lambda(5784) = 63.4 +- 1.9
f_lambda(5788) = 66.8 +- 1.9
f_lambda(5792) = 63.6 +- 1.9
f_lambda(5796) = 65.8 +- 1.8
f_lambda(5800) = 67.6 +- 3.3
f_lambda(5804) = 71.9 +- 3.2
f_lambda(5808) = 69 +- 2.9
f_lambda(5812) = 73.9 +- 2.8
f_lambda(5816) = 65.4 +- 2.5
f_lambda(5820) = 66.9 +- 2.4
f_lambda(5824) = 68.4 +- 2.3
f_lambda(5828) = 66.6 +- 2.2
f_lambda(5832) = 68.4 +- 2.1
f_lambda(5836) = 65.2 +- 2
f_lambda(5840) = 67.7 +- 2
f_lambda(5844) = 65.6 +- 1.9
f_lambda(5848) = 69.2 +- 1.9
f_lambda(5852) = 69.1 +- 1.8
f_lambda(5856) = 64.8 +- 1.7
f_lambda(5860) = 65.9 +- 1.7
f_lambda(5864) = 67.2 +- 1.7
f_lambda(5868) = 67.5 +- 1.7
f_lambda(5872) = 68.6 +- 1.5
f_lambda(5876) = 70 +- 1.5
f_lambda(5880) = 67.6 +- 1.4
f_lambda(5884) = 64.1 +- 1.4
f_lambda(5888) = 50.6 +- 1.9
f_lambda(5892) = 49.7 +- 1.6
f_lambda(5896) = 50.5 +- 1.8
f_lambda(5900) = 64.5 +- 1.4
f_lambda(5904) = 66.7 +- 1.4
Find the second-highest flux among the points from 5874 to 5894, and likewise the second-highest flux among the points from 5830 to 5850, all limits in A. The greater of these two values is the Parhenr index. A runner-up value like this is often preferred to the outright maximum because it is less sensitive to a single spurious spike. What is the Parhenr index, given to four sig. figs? 68.40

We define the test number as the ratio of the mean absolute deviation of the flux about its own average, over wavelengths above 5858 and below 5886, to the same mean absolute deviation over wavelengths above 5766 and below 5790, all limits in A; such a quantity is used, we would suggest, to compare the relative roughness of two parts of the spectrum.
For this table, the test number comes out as 0.8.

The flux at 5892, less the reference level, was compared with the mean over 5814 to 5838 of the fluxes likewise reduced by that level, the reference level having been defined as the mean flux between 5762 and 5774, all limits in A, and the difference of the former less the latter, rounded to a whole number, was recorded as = -17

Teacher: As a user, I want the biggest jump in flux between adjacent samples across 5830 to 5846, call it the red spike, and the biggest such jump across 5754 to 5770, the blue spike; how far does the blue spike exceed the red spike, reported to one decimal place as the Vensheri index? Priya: 2.6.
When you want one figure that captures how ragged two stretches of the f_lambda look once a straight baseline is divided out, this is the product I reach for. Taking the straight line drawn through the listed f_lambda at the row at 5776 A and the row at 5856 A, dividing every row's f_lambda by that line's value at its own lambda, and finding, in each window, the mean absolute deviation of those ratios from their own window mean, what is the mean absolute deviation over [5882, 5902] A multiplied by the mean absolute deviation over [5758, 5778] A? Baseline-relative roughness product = 0.0031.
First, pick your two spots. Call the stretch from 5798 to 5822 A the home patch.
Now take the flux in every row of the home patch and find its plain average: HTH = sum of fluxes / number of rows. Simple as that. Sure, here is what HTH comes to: 69.1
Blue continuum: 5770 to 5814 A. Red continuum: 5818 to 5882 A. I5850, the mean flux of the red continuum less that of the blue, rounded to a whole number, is 0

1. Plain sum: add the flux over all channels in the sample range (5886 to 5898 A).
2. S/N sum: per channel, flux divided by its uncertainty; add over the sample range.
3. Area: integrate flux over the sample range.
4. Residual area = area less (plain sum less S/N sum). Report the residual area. 538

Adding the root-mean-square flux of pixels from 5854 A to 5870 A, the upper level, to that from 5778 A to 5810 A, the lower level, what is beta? 133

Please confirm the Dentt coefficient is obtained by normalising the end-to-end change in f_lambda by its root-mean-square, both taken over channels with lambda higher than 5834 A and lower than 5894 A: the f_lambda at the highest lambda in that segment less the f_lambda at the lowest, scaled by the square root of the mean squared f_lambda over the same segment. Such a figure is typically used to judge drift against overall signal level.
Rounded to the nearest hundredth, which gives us -0.24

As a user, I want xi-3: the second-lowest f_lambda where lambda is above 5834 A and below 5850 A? 65.6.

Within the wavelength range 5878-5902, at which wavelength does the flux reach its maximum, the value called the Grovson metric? 5880 A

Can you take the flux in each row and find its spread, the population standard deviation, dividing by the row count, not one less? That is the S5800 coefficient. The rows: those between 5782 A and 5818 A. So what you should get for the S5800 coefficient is 3.4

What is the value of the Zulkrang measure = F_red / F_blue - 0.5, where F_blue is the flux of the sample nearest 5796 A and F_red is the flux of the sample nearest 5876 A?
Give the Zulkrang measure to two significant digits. 0.56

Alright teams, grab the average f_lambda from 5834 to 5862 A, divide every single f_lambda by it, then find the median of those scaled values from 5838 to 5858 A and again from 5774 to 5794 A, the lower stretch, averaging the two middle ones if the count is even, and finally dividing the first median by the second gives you 1.05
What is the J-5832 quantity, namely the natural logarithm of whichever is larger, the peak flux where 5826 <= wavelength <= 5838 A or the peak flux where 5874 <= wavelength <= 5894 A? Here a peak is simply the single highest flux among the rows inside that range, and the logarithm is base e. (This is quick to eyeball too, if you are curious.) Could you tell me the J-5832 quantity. 4.25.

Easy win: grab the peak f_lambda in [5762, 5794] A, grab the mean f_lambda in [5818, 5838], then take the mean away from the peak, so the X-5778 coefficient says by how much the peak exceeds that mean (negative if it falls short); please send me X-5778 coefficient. 3.2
